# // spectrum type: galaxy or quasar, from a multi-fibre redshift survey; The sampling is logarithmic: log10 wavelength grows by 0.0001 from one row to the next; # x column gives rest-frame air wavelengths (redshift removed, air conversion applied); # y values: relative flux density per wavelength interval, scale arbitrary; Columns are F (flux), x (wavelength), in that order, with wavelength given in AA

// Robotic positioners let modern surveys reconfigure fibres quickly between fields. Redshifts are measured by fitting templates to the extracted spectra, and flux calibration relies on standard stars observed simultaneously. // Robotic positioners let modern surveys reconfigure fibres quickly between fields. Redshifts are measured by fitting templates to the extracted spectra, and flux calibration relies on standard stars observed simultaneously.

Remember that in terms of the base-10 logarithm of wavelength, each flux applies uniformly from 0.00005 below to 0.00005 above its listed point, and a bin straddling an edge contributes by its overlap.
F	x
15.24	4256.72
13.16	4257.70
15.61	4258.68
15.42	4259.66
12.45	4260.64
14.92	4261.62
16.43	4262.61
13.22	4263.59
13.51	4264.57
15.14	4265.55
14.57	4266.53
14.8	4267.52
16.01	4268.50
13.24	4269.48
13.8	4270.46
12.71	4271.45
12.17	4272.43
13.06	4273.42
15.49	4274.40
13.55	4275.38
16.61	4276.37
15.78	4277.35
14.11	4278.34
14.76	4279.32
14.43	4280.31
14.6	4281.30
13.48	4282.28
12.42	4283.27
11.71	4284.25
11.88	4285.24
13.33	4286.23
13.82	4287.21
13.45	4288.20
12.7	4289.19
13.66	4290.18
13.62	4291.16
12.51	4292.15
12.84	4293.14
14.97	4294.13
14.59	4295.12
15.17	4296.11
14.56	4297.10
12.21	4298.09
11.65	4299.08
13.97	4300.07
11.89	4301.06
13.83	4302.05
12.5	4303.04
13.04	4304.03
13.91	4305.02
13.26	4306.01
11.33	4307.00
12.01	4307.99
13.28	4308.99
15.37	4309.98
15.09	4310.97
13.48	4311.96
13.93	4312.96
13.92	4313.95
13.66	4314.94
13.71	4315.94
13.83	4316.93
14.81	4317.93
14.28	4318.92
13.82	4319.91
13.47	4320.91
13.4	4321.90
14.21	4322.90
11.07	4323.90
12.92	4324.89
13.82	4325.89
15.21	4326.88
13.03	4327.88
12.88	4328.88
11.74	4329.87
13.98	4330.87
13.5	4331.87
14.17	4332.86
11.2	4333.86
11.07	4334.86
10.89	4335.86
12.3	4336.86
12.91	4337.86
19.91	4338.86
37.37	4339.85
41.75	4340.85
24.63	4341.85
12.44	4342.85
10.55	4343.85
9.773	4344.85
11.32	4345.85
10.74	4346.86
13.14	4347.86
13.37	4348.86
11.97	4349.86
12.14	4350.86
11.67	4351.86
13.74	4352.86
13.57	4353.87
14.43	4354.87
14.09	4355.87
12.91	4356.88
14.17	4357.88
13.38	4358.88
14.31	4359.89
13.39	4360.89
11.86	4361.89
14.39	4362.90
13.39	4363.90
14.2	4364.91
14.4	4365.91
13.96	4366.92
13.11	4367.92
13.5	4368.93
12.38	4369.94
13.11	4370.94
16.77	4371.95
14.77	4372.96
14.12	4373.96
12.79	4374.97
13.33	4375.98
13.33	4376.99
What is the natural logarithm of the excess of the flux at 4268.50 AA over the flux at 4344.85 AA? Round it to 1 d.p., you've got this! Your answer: 1.8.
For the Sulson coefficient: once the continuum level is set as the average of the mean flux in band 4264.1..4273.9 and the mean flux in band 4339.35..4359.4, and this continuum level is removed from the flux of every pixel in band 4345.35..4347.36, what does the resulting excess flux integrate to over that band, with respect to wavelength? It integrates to -7.7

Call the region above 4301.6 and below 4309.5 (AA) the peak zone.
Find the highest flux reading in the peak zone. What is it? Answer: 13.91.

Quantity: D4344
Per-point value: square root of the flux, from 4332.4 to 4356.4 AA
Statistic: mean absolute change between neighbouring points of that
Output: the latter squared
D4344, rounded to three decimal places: 0.134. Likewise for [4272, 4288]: 0.023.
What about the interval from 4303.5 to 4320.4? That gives 0.011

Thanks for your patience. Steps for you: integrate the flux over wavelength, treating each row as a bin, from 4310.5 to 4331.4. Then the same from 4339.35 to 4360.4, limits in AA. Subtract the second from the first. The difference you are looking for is -47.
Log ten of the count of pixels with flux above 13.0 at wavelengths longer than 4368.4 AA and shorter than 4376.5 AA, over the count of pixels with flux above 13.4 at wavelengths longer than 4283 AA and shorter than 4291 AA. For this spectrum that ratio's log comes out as 0.3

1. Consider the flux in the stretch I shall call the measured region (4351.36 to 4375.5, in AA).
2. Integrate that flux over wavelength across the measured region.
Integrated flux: 330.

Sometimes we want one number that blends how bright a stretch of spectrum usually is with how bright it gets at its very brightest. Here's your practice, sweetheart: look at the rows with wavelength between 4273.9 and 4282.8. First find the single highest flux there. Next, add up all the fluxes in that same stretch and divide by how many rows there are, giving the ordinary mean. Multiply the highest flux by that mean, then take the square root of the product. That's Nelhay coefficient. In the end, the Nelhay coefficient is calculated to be 15.7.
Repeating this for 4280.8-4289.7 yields 13.8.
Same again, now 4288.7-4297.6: 14.5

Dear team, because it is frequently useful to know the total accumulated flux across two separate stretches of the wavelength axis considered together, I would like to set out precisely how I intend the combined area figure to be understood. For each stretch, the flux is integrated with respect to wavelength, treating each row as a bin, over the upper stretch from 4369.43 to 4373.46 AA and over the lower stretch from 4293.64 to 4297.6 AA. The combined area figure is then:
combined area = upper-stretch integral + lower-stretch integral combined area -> 116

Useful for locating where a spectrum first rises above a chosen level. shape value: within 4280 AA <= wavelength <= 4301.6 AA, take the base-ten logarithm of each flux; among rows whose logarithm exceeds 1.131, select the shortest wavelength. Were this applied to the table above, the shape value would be 4280.31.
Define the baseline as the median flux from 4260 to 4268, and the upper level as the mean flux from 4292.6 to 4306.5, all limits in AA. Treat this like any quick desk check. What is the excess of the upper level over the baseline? -1.2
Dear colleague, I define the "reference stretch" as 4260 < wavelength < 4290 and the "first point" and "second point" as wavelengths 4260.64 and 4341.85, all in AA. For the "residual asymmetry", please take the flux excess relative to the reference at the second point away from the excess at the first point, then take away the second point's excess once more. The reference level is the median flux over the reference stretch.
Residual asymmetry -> -23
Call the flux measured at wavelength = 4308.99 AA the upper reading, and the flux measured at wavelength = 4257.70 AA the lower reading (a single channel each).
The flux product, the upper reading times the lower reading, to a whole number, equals 175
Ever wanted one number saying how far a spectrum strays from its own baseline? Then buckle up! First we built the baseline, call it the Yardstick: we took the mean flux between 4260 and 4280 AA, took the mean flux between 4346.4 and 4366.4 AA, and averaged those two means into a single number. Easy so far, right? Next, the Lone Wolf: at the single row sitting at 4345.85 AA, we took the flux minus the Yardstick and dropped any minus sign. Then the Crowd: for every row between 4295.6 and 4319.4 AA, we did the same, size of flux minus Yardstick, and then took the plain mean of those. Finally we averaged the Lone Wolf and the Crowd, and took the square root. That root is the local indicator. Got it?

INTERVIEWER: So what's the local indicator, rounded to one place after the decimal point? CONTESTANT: 1.3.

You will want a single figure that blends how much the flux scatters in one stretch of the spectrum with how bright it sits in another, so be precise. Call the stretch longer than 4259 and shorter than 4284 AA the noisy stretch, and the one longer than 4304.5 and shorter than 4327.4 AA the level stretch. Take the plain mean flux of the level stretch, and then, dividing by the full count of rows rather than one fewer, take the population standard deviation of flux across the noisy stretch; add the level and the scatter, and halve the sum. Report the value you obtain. 7.4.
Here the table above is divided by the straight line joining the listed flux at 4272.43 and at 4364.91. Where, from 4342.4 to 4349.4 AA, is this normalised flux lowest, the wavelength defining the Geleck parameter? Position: 4344.85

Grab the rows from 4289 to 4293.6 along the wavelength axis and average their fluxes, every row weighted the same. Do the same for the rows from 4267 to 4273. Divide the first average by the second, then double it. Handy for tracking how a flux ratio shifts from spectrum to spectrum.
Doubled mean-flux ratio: 1.90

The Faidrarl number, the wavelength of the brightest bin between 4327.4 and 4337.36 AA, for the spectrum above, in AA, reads 4332.86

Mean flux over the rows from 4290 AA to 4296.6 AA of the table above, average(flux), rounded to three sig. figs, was 13.9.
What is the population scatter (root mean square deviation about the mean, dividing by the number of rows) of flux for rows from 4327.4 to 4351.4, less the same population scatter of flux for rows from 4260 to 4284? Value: 6.70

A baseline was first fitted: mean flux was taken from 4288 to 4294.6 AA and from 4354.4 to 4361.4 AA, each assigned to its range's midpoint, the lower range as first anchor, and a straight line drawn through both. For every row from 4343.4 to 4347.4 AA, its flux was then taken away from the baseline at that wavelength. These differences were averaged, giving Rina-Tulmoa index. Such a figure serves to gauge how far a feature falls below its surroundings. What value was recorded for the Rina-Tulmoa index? 3.1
